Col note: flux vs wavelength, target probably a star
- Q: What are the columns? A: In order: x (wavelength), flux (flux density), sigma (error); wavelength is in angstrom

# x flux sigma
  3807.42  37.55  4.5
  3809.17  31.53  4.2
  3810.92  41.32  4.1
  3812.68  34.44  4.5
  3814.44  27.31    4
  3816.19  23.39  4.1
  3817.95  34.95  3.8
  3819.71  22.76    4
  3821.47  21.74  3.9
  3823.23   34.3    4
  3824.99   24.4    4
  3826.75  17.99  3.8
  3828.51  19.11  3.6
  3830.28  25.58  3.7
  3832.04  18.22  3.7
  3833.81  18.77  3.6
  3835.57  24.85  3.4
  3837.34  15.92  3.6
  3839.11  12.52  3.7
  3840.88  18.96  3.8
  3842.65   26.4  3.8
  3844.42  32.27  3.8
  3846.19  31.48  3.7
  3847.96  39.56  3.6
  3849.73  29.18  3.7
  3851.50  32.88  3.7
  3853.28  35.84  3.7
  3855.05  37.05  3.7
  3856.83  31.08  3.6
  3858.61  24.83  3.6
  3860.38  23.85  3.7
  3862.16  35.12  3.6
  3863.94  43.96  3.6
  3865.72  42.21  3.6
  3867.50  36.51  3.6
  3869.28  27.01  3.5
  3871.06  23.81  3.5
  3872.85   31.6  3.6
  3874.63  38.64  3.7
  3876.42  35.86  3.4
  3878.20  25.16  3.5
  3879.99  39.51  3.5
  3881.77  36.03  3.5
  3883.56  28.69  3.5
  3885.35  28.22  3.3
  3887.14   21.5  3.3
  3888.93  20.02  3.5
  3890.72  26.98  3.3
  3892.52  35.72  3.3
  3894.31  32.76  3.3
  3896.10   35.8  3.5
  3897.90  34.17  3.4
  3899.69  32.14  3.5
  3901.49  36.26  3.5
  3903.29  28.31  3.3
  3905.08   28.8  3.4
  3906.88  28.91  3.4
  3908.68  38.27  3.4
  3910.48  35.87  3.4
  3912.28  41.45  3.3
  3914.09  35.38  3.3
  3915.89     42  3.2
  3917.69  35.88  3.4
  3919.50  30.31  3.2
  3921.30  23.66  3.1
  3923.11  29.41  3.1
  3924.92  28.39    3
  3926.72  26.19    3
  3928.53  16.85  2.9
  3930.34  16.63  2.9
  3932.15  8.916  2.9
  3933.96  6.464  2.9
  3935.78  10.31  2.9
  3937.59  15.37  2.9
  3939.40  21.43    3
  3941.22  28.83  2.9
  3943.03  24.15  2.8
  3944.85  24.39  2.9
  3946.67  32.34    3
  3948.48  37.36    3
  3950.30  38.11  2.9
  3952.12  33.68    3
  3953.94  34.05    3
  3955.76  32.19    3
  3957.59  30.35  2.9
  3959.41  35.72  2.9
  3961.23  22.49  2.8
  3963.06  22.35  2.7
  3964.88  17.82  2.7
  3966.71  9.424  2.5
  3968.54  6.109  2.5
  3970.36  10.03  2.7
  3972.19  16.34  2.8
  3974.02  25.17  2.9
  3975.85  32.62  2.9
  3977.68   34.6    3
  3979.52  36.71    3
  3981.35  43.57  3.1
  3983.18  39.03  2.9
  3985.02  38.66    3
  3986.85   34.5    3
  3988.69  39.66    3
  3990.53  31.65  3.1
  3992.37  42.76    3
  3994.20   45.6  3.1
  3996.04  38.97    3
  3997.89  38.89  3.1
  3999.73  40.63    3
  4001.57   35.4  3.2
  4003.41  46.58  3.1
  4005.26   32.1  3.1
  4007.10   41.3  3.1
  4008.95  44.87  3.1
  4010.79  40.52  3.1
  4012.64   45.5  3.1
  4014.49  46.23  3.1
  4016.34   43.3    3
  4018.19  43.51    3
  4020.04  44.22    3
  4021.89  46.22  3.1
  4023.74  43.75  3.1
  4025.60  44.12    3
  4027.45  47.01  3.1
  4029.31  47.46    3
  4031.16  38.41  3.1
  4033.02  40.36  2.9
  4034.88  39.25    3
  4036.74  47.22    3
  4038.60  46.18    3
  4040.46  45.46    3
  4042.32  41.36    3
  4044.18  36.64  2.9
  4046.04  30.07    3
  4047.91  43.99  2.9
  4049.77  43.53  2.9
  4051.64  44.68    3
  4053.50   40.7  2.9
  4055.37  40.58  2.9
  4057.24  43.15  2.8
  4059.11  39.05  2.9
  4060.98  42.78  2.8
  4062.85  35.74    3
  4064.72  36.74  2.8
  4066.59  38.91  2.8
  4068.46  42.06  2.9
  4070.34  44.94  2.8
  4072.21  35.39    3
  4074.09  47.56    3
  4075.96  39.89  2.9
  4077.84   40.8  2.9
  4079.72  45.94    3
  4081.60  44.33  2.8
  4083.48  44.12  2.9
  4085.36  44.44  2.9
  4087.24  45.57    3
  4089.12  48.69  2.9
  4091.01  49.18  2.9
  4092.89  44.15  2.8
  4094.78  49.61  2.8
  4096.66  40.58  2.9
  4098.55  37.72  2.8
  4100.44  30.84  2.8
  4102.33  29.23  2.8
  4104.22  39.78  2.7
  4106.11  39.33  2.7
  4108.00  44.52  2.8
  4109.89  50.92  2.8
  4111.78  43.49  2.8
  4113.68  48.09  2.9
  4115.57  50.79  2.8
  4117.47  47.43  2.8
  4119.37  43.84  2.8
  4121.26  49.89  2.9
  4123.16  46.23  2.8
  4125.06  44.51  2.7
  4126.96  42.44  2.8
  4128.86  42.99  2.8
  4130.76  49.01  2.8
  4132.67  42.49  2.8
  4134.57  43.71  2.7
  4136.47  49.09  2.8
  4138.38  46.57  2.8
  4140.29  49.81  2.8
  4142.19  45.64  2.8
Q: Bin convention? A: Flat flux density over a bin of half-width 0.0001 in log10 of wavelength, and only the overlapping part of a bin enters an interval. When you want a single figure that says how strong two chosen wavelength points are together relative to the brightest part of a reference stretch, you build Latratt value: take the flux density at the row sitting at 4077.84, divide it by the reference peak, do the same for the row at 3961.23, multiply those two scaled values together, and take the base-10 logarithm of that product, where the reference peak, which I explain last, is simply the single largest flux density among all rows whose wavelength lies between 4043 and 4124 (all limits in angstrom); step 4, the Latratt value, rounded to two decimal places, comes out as -0.45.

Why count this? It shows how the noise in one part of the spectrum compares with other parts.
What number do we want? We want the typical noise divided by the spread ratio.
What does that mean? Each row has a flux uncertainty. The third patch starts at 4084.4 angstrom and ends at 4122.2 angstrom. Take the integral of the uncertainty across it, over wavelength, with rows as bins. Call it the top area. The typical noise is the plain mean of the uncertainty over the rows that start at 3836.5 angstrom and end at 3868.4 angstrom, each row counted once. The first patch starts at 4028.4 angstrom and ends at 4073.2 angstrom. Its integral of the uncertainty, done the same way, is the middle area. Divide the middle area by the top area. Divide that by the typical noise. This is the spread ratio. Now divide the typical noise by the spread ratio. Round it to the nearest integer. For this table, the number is 11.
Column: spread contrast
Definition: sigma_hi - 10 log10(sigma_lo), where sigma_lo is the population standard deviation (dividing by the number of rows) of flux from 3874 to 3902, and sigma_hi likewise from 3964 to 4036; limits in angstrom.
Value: 3.2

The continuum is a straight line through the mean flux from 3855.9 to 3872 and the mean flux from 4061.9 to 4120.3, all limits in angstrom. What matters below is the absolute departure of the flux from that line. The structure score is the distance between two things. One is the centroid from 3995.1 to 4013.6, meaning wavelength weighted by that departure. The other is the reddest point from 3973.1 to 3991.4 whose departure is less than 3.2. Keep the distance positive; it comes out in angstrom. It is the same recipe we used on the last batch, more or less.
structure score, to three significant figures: 17.5 angstrom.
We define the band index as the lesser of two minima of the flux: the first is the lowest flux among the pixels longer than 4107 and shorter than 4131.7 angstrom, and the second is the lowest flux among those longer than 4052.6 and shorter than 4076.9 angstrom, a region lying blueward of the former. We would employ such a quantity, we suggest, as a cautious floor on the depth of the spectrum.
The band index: 35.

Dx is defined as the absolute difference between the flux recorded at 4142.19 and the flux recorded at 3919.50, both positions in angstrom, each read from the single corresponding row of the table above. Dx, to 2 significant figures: 15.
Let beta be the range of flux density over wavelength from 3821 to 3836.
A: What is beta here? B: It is 16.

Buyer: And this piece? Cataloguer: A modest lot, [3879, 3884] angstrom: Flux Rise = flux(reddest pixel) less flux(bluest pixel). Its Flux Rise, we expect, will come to -11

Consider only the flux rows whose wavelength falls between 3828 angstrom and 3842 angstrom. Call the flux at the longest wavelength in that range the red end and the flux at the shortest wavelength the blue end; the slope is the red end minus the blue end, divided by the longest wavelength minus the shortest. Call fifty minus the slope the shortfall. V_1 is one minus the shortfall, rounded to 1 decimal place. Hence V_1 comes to -49.0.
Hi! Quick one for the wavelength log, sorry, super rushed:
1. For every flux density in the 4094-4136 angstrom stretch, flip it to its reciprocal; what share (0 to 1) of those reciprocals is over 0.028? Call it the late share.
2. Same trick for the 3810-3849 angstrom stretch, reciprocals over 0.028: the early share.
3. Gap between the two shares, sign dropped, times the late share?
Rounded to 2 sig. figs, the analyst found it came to 0.074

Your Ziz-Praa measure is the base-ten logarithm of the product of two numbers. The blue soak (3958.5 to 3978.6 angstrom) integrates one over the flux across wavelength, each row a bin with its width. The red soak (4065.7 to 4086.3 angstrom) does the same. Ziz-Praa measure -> -0.20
